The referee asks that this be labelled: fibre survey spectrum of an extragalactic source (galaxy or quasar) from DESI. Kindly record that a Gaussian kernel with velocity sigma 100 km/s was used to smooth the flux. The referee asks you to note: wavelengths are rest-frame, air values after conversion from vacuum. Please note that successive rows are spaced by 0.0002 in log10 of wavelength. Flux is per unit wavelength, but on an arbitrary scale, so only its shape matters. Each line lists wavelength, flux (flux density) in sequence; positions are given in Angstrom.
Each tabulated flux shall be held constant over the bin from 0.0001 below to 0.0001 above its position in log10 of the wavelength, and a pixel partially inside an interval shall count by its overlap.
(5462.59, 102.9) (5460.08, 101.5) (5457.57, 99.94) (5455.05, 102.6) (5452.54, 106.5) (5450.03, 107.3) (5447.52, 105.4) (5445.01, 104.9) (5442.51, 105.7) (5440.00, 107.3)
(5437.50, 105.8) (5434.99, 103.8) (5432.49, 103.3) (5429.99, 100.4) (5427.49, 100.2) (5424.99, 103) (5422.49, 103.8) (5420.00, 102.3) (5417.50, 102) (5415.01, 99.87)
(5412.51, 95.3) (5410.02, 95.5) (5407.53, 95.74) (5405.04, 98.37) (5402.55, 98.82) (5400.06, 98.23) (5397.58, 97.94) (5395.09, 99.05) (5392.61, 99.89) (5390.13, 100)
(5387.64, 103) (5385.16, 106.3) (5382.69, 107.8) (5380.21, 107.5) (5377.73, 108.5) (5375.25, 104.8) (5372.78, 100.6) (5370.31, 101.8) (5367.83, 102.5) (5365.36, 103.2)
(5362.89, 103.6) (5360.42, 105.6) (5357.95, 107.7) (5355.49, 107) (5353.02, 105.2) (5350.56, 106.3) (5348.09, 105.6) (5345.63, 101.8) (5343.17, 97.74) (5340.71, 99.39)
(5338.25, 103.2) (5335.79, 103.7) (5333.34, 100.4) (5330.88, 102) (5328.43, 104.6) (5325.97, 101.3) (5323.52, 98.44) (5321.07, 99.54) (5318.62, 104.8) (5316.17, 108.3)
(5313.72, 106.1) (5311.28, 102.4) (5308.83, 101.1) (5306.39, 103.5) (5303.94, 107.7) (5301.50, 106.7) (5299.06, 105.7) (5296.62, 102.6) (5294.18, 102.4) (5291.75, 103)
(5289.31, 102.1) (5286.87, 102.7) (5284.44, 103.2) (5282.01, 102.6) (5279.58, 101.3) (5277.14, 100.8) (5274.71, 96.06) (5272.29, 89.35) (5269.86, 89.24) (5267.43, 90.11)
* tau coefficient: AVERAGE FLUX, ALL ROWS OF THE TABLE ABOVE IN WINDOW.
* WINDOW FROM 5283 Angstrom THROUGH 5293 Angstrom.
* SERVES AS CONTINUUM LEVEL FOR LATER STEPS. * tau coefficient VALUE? 103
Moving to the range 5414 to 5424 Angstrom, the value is 102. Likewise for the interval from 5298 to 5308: 106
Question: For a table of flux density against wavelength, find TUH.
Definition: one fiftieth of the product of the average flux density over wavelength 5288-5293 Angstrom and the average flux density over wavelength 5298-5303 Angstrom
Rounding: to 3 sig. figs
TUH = 218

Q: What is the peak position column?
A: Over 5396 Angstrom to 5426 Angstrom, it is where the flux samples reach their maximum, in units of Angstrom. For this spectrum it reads 5422.49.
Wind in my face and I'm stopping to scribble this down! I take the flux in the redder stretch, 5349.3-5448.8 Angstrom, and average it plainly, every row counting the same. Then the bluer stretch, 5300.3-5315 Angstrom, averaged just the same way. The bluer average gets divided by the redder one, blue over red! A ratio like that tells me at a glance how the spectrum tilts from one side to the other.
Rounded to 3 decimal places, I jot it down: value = 1.018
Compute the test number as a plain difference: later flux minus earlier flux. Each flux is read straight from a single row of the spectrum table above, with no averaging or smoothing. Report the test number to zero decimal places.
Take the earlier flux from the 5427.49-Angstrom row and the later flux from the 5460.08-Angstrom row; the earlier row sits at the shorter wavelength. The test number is 1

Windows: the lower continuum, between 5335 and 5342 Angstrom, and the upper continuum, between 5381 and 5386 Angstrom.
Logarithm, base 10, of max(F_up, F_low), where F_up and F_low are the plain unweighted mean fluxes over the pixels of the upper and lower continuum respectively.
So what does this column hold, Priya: 2.03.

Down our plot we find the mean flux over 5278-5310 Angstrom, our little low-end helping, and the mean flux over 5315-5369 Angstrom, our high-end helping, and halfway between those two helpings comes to 103.3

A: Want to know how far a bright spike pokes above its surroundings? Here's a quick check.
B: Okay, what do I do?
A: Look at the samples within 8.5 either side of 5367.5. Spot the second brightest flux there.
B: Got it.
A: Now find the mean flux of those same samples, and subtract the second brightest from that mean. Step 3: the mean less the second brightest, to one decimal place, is -1.6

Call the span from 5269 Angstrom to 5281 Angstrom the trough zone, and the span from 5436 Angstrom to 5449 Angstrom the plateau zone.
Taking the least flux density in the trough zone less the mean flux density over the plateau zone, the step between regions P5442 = -17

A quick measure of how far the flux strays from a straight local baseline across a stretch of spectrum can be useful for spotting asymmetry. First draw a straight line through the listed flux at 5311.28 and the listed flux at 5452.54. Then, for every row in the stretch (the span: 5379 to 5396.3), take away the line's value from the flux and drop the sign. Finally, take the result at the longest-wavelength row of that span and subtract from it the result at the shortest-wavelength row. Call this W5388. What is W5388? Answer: 2.7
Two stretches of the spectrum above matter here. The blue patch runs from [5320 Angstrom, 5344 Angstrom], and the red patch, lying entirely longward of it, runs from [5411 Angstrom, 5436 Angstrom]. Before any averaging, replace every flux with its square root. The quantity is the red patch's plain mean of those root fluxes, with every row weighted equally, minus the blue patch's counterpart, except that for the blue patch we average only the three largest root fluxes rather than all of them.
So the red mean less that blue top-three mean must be -0.12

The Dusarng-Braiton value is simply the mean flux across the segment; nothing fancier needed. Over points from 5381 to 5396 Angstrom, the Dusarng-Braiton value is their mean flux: 103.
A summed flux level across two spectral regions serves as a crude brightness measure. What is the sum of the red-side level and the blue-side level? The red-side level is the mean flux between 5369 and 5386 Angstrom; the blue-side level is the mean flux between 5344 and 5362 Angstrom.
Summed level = 211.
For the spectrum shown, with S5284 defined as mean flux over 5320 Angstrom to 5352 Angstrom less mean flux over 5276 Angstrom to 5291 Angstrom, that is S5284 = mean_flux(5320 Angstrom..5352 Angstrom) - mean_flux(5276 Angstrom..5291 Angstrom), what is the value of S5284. 0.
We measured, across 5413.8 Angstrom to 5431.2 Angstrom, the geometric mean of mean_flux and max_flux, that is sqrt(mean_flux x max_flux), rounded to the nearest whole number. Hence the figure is 103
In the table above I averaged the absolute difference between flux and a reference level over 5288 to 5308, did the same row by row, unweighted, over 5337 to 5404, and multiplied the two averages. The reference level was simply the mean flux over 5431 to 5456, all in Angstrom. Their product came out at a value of 7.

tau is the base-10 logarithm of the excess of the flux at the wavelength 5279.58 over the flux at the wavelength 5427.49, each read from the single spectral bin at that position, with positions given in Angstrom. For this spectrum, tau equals 0.0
